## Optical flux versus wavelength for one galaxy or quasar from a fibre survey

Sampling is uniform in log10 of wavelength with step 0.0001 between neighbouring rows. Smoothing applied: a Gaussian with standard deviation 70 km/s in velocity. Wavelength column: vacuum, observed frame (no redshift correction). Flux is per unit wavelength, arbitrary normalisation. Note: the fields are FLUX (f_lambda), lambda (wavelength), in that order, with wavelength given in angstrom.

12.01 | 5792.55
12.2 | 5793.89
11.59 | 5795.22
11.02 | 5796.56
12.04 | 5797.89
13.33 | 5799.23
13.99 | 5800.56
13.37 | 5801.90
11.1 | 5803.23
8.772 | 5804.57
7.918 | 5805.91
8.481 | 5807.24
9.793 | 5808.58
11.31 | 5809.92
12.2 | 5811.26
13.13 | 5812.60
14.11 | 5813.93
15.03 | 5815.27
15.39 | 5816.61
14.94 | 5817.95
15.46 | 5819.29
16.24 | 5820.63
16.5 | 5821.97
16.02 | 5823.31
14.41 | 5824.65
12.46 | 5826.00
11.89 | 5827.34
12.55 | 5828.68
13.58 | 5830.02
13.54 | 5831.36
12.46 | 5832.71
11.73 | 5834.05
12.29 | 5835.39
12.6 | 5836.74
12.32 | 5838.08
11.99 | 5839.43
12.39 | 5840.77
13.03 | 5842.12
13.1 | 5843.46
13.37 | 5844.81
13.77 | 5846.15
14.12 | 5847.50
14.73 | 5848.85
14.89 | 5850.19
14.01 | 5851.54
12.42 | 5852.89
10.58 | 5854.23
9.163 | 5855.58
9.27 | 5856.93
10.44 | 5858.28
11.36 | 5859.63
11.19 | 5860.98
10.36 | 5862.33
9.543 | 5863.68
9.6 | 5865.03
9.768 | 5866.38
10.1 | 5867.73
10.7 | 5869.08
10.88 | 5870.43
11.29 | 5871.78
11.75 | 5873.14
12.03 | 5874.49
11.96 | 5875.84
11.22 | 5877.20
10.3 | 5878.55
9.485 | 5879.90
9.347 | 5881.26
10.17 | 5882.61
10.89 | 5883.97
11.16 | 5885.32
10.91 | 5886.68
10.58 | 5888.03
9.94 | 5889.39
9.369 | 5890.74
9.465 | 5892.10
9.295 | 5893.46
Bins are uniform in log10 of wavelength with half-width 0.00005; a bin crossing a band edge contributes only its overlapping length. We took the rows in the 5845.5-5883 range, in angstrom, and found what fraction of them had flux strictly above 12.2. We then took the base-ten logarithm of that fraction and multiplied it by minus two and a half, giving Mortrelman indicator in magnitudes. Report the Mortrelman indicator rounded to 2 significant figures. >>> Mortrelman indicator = 1.7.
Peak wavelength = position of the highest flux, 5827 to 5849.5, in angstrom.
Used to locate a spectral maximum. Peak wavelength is 5848.85 angstrom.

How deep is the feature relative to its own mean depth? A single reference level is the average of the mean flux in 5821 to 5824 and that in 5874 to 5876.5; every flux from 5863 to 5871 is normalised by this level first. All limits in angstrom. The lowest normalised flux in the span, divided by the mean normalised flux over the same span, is 0.945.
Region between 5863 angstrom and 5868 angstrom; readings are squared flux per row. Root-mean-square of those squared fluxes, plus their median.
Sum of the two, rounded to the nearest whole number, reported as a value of 189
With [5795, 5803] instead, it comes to 322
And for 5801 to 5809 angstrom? 195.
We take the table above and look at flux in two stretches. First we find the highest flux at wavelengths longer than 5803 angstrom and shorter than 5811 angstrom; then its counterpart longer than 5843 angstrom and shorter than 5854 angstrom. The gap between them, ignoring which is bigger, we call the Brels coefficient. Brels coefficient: 3.6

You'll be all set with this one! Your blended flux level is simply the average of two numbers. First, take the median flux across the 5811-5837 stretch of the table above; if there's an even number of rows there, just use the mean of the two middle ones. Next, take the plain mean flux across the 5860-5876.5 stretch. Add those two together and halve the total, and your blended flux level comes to 12.2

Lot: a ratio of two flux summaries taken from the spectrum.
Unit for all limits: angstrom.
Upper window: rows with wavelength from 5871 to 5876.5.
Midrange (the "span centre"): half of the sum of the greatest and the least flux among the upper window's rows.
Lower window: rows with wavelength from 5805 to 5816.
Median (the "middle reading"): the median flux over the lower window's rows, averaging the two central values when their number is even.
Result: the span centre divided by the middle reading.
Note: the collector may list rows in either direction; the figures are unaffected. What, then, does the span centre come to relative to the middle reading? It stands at 0.99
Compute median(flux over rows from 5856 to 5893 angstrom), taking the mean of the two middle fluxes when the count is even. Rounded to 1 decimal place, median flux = 10.4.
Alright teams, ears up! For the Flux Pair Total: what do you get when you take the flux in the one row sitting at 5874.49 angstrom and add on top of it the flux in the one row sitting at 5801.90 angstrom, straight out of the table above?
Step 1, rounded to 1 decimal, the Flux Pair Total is 25.4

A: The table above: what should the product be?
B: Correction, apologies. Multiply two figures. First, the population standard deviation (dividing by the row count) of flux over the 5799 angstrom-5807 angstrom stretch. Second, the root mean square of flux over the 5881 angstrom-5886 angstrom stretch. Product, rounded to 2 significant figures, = 25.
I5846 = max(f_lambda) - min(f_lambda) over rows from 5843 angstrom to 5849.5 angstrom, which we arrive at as 1.6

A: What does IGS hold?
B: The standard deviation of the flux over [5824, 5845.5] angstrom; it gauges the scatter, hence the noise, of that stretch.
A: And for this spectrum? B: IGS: 0.7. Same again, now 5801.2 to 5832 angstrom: 2.5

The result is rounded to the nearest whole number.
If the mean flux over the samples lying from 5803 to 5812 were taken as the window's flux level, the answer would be 10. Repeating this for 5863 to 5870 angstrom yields 10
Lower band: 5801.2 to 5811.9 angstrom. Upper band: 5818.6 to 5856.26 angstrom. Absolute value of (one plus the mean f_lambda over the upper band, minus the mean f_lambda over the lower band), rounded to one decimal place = 3.9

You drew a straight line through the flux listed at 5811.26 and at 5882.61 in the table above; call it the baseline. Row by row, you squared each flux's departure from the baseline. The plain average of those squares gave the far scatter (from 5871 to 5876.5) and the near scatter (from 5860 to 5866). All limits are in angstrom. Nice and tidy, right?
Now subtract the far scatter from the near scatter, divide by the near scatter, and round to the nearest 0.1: -1.7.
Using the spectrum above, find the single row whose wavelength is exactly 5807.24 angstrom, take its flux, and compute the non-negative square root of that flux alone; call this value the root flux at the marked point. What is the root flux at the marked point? 2.91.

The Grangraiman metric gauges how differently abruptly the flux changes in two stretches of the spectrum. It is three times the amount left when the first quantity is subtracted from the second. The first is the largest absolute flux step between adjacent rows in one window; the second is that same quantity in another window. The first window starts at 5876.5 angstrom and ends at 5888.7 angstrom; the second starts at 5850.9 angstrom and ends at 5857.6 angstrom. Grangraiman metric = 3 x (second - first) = 3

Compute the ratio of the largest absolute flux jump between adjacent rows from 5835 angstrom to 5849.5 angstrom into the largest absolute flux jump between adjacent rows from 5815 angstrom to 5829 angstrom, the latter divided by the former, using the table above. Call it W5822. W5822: 3.0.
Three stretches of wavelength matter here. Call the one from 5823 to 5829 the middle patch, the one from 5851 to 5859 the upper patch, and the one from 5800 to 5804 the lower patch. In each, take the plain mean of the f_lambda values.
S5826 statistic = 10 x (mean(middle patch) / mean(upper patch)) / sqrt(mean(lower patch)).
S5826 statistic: 3.43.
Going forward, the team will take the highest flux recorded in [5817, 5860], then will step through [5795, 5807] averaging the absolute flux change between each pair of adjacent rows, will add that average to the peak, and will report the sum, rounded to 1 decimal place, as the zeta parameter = 17.7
